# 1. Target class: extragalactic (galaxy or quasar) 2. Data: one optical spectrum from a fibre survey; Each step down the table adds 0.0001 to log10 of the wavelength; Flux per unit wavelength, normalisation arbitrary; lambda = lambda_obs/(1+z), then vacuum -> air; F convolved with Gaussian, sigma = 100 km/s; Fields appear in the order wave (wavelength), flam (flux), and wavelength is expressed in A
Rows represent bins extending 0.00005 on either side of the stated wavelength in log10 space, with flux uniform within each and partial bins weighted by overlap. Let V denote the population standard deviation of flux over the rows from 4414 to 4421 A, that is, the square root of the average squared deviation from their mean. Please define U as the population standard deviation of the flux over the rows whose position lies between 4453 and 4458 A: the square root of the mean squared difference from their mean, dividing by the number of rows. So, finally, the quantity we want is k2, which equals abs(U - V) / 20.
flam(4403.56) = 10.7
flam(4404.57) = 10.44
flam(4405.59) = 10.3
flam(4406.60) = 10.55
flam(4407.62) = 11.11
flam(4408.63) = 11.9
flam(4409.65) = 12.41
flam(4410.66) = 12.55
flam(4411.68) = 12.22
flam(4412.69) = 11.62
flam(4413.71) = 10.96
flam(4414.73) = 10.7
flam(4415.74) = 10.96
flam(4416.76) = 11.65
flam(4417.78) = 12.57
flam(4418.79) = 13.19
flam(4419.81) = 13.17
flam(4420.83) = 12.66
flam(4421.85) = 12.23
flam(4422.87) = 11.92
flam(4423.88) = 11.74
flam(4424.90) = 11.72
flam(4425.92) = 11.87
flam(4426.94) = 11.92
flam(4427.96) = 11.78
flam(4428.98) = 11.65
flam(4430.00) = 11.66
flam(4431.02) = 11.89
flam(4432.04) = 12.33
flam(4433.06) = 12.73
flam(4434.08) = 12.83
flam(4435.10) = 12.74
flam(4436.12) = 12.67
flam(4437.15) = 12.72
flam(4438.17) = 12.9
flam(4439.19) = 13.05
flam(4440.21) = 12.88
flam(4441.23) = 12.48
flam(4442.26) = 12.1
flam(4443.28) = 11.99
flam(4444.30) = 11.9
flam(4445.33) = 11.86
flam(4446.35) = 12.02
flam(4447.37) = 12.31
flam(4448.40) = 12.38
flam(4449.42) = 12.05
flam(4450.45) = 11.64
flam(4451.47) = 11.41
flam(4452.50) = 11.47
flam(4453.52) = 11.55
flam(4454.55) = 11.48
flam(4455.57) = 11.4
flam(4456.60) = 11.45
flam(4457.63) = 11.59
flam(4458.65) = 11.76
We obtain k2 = 0.0441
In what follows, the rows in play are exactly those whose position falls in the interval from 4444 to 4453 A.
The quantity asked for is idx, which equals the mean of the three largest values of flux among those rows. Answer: 12.2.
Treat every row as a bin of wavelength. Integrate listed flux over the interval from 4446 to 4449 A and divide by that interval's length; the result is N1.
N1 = 12.3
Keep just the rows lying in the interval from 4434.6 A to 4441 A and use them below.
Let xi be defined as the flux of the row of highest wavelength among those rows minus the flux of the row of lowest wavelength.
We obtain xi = 0.1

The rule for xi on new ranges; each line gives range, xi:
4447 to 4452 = -0.9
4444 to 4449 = 0.5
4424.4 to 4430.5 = -0.1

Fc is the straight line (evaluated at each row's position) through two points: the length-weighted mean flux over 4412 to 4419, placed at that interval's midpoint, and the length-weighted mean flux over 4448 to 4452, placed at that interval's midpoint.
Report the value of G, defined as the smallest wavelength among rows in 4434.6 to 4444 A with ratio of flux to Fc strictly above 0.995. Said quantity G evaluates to 4435.10 A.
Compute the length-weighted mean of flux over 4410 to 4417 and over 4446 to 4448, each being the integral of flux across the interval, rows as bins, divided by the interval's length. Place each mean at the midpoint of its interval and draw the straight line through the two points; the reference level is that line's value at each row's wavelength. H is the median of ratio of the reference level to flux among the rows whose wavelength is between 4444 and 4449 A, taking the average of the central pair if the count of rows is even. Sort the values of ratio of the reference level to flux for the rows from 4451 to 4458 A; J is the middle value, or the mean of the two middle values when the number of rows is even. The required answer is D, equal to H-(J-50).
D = 49.9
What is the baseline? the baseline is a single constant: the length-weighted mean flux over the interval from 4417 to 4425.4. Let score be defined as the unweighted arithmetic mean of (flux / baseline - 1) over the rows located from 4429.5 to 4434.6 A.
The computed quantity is -0.008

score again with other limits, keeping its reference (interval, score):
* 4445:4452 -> -0.035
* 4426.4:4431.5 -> -0.049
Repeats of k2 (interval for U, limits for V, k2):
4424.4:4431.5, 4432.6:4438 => 0.0026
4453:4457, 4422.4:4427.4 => 0.0016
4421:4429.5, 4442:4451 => 0.0022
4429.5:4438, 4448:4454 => 0.0033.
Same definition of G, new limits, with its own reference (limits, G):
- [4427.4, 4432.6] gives 4427.96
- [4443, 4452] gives 4443.28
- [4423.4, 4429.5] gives 4423.88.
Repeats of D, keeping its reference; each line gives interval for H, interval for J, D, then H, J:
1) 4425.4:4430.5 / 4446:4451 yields 50.0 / 1.00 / 1.01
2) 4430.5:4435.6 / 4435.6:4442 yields 50.0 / 0.94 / 0.94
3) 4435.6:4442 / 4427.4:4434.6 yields 49.9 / 0.94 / 1.00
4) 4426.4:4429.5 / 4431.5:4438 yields 50.1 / 1.00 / 0.94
